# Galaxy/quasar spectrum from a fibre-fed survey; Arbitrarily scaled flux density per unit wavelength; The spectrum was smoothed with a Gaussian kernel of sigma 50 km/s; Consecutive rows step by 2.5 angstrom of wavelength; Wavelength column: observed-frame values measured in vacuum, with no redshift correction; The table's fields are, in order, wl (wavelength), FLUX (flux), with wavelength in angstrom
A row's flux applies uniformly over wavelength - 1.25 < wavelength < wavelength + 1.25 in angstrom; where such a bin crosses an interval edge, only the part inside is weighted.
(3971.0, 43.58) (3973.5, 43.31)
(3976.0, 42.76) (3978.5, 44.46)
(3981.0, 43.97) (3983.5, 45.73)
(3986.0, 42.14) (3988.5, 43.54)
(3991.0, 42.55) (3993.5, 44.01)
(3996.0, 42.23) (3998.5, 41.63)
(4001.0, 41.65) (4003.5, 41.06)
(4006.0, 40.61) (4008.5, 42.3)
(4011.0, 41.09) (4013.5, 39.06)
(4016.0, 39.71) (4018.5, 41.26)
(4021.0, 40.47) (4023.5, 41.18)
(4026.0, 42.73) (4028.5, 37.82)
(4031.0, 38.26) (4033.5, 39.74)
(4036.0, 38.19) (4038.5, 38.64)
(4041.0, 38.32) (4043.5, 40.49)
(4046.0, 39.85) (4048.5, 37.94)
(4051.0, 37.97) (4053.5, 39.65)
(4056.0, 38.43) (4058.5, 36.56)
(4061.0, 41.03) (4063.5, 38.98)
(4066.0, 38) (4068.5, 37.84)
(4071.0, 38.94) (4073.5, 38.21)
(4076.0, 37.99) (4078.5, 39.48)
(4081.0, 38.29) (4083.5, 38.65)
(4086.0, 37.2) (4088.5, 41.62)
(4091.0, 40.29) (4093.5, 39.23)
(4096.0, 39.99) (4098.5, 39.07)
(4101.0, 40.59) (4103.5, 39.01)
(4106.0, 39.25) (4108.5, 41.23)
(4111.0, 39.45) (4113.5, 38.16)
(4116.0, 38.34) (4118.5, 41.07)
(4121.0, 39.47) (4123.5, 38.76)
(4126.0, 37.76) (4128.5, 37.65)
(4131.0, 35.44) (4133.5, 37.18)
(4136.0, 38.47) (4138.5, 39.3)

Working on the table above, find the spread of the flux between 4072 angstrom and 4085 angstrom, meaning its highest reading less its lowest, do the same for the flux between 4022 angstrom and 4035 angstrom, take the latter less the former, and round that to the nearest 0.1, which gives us 3.4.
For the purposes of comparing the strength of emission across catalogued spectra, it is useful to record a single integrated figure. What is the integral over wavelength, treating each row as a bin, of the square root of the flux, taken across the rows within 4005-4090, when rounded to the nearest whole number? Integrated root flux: 533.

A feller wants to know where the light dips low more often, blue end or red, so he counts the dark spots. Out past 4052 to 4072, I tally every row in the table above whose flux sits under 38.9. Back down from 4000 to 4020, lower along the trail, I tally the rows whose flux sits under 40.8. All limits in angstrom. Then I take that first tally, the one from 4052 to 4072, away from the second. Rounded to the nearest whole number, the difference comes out -1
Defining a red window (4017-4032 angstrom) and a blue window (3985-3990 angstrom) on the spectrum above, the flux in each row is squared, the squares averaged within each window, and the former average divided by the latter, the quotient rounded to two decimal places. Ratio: 0.89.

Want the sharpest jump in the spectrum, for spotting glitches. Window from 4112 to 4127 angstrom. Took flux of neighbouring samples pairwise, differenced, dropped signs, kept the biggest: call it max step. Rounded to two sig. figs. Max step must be 2.7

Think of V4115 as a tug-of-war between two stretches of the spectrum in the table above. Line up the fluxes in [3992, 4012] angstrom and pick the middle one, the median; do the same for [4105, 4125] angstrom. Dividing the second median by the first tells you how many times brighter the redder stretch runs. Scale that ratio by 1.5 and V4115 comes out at 1.42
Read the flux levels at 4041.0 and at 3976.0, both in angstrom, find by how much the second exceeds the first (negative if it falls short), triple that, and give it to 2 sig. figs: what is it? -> 13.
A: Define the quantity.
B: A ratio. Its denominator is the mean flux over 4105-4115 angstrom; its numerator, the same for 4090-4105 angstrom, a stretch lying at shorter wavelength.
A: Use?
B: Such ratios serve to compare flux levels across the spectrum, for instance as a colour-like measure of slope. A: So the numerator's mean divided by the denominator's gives 1.00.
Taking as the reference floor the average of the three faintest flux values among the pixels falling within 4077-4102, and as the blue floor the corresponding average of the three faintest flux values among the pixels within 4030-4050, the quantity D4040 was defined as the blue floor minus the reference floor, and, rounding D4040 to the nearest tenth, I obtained 0.1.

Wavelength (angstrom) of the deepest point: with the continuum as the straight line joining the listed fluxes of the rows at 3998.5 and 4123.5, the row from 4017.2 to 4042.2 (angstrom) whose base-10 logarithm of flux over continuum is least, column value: 4028.5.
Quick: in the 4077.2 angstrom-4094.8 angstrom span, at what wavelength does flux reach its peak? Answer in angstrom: 4088.5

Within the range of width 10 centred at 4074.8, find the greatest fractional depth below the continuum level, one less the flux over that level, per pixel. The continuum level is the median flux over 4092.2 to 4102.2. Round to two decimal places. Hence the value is 0.04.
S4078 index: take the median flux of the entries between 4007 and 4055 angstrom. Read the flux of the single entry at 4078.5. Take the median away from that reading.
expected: -0.23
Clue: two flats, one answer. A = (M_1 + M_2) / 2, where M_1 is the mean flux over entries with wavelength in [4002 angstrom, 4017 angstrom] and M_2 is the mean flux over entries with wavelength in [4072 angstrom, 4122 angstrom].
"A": 40.0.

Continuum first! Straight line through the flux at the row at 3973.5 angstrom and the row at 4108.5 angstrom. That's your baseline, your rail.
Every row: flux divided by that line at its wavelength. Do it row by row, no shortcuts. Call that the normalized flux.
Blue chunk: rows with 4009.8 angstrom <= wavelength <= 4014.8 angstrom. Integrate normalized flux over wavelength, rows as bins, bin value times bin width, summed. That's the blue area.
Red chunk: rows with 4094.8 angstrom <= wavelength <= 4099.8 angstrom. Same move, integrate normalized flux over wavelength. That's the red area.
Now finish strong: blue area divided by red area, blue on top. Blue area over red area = 0.98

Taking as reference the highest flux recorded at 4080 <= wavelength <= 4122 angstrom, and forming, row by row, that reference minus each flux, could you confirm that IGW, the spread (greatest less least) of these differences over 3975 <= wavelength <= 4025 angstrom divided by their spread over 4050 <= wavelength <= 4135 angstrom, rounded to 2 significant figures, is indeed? 1.1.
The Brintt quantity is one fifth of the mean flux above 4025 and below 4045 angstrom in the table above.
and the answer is 7.85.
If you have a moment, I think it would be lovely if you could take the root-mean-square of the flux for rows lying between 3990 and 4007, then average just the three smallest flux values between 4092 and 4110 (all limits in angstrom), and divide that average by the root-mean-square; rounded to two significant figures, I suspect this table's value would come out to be 0.93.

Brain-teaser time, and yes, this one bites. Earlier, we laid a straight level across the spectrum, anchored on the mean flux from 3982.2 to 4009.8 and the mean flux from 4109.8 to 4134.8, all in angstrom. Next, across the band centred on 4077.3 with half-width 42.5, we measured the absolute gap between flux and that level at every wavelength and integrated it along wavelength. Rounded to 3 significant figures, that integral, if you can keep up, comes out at 126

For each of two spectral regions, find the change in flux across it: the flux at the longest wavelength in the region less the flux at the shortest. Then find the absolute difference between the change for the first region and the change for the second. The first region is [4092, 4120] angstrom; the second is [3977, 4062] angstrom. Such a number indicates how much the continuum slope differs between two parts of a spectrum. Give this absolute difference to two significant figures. 5.3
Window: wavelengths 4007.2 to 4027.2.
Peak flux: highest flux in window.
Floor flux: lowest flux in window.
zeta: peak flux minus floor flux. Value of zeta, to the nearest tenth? 3.7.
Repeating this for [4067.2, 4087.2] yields 2.3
